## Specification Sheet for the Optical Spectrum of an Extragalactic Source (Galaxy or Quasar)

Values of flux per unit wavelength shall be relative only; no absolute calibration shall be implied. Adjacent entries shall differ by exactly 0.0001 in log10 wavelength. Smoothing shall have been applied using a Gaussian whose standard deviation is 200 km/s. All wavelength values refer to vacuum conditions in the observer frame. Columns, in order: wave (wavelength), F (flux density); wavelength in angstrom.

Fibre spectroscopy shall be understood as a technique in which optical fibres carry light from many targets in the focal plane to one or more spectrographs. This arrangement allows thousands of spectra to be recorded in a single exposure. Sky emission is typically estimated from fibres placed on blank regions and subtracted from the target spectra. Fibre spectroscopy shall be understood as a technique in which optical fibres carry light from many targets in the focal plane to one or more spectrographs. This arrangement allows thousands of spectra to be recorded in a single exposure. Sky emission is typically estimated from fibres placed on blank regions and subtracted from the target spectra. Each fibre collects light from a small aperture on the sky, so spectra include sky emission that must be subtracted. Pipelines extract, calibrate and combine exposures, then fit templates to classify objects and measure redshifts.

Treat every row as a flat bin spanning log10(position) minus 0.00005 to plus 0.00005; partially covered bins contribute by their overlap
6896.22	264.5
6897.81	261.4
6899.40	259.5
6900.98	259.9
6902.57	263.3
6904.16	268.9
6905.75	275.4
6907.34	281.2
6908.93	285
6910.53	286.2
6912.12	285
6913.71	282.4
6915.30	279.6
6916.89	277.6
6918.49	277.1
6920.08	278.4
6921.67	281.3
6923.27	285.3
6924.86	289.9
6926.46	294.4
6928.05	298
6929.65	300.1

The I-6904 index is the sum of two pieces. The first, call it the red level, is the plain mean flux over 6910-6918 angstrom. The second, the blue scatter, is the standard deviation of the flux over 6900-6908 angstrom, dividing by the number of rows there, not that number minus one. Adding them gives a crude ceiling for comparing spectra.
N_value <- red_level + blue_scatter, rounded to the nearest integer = 290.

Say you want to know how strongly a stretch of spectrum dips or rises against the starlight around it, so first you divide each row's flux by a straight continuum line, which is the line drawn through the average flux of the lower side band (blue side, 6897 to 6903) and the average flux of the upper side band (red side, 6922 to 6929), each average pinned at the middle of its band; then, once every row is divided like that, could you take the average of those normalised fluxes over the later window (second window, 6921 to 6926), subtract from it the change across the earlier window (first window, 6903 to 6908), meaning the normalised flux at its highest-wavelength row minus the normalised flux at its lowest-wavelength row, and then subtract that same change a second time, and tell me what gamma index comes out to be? 0.93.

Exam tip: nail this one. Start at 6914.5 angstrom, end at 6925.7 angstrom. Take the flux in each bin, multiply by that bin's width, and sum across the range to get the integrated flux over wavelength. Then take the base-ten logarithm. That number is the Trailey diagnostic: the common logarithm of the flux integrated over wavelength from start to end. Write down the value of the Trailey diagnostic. 3.50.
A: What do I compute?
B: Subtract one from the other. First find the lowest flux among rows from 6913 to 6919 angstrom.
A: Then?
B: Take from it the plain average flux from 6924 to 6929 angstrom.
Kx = -17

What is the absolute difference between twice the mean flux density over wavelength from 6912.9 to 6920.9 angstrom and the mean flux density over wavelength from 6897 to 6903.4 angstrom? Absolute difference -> 297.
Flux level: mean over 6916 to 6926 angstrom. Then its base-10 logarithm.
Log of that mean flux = 2.450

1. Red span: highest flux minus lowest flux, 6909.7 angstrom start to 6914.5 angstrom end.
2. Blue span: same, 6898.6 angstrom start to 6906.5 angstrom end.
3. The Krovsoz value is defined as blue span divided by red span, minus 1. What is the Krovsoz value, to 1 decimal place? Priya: 3.2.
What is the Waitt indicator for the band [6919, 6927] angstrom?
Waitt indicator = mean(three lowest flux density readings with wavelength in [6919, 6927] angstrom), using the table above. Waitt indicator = 282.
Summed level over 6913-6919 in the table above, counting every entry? 1117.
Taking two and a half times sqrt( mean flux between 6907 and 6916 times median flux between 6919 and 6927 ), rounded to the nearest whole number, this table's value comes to 711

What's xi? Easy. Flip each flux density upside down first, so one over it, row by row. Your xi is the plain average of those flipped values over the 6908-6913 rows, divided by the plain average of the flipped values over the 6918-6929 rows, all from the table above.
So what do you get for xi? 1.00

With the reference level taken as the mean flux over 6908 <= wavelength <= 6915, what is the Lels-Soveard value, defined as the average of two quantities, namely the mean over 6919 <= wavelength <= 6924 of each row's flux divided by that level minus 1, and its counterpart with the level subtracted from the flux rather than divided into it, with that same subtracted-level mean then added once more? -4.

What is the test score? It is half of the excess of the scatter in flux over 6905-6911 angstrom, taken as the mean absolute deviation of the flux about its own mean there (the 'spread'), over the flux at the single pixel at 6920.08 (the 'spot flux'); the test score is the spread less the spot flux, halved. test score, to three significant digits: -137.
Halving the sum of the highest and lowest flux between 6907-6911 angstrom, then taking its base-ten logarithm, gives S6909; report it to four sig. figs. 2.453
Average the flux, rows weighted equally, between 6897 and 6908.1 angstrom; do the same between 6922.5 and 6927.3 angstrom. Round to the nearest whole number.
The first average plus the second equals 557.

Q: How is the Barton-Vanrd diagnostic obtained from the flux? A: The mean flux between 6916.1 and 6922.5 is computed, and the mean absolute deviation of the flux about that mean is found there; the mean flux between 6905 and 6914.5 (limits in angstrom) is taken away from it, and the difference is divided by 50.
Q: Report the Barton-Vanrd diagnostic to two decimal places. -5.62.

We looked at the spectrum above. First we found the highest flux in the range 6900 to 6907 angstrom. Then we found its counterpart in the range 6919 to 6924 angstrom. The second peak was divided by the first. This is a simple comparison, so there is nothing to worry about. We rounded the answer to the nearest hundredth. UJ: 1.04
